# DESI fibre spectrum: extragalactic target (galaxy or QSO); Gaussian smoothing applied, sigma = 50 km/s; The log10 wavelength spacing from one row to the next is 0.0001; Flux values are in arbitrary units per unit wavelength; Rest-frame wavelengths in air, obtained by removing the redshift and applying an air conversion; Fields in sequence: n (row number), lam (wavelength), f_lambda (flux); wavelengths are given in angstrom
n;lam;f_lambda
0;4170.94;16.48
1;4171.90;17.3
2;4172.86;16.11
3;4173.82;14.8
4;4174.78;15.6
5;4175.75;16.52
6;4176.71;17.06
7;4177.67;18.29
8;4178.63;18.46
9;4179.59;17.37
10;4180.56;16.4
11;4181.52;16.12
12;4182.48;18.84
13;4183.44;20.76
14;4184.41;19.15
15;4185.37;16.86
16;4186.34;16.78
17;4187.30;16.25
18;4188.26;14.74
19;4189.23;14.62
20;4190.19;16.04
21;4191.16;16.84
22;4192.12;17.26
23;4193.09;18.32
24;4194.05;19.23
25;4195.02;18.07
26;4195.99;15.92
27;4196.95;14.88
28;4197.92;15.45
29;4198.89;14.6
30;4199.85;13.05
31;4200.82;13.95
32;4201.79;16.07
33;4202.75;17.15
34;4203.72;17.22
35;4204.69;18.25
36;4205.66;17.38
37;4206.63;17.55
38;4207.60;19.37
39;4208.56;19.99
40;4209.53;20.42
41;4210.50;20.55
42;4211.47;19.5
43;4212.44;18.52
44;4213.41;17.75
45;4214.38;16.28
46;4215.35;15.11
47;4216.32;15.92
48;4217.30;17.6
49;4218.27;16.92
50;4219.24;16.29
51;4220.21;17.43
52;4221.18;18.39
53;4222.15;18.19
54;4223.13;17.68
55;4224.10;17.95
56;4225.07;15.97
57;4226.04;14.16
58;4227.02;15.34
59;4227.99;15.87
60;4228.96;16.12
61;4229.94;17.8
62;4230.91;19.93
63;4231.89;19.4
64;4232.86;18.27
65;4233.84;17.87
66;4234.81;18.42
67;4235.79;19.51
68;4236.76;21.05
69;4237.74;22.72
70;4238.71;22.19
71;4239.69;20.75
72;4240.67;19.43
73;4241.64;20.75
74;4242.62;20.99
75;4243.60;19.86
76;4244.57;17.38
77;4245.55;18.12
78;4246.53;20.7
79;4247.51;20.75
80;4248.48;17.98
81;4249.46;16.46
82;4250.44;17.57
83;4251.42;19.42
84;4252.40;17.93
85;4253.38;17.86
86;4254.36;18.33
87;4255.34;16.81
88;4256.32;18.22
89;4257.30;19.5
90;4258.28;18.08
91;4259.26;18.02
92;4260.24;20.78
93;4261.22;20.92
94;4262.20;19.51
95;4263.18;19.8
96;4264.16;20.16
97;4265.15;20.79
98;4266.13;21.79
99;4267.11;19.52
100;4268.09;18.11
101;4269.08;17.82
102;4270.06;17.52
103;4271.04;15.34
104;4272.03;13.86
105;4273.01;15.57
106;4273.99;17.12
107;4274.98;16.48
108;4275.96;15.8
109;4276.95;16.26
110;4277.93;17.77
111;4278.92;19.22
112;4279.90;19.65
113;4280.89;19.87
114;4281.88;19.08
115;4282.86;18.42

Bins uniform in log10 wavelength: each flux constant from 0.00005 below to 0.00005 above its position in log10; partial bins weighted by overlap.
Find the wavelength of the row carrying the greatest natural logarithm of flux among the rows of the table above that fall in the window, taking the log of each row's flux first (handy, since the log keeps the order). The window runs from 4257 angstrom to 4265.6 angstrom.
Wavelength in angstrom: 4261.22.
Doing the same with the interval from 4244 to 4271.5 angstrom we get 4266.13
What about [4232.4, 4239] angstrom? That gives 4237.74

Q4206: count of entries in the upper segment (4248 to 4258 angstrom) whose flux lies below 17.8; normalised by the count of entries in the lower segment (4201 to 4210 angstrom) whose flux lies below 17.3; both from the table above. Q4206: 1.0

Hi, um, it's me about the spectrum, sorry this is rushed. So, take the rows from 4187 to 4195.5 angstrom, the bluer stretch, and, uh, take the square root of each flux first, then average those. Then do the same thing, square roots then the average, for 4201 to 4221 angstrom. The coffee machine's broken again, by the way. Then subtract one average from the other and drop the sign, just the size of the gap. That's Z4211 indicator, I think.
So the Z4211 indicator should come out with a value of 0.11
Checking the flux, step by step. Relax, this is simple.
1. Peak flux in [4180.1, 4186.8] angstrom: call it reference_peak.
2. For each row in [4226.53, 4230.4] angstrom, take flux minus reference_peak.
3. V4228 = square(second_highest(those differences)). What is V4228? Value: 22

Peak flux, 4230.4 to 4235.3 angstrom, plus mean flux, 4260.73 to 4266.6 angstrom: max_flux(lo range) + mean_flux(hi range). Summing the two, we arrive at 40.4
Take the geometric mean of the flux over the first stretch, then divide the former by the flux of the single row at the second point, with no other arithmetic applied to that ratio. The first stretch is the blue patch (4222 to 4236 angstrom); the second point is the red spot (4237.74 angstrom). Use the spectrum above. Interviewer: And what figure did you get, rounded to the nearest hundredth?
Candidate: 0.77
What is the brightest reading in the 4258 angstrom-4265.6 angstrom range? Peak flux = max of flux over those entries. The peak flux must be 20.92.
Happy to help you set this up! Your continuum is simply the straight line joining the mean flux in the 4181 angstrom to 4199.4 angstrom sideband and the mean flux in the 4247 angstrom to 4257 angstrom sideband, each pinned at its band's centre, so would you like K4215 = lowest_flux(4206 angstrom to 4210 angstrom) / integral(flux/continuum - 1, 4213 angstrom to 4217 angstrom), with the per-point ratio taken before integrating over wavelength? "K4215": -70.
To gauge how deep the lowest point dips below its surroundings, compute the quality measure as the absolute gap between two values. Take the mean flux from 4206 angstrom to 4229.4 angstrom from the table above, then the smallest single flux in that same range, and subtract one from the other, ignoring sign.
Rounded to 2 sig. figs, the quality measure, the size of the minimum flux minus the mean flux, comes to 3.3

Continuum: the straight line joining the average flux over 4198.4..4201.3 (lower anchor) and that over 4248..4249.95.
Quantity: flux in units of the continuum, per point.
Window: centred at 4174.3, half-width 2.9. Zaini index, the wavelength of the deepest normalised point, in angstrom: 4173.82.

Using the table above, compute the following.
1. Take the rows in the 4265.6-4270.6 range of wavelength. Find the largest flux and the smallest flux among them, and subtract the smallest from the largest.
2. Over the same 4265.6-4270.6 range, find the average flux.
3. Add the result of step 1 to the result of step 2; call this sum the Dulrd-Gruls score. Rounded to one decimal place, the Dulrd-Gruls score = 23.2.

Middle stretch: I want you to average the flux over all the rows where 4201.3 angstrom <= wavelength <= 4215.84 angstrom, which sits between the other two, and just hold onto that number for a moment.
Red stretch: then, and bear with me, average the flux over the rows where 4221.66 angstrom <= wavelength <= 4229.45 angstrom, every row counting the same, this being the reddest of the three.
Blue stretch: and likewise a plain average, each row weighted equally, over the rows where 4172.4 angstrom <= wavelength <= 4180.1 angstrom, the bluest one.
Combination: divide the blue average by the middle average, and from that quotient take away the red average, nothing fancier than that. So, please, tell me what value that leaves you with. -15.5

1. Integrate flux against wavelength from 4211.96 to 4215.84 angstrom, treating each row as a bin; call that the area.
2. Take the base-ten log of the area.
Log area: 1.82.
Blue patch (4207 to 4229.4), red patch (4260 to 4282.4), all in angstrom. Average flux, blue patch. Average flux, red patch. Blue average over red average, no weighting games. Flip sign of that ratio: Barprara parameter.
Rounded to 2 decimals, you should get -0.95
